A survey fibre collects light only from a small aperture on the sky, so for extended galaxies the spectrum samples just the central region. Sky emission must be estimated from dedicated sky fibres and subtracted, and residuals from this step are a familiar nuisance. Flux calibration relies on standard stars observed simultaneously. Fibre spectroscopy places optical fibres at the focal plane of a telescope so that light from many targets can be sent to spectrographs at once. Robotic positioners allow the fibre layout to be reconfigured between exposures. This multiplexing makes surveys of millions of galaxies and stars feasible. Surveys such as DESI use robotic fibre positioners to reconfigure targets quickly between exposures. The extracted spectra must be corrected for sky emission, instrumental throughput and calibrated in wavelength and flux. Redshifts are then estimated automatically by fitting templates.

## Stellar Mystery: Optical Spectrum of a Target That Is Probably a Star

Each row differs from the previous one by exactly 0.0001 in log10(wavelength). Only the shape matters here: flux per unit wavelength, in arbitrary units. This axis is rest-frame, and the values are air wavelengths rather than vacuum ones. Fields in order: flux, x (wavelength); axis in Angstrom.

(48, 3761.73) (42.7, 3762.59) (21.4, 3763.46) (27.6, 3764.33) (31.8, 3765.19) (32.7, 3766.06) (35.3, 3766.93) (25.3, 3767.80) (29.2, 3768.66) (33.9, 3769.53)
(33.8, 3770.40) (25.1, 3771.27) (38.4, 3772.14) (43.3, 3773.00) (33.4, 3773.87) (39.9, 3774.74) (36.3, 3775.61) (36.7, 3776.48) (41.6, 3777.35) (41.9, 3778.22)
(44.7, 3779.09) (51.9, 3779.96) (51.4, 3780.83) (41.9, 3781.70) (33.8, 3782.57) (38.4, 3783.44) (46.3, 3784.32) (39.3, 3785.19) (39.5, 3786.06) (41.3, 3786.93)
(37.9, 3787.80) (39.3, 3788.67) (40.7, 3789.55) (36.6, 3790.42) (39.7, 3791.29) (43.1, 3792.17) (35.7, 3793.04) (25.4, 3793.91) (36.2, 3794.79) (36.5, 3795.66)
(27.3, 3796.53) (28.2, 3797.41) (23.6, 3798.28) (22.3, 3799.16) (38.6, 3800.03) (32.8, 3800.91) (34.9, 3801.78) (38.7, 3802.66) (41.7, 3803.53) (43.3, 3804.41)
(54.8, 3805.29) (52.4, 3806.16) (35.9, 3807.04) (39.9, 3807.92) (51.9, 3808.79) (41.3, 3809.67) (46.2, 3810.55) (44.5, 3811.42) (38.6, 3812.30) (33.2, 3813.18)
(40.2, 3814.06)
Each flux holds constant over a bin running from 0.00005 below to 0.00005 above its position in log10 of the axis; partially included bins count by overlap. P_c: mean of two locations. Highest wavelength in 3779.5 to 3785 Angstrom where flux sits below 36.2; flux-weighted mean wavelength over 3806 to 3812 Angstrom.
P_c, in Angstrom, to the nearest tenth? 3795.7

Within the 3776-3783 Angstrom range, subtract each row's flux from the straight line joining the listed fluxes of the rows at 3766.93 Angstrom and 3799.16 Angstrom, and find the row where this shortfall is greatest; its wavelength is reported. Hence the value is 3782.57 Angstrom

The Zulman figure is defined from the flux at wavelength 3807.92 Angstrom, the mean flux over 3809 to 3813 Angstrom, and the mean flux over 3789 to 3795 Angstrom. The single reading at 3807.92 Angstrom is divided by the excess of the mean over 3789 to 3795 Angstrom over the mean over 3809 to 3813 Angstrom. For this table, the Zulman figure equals -7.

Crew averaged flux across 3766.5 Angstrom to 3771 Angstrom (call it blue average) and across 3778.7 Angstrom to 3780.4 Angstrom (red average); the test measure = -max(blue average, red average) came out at -48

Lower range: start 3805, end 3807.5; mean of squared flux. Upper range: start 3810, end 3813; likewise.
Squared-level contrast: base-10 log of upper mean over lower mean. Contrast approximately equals -0.1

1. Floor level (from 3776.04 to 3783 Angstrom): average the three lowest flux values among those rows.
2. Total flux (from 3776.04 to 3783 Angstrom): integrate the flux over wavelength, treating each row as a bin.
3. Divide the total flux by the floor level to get 8.01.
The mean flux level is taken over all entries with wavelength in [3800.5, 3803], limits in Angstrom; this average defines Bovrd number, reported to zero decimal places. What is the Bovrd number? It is 35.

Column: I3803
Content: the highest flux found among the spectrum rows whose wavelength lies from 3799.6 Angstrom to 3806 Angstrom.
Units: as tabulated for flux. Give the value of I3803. 54.8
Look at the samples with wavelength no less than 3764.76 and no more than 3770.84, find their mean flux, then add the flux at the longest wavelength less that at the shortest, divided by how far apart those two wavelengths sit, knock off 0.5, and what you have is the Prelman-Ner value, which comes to 32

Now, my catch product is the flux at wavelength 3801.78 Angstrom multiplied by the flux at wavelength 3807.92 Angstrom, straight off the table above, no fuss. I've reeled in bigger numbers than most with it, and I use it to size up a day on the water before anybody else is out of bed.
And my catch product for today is 1393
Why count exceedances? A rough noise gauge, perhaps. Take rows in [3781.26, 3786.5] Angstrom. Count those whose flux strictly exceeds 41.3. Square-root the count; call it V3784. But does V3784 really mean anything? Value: 1.4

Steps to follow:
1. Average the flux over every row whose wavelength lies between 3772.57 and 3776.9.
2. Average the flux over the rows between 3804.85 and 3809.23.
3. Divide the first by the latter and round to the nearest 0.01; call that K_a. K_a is 0.81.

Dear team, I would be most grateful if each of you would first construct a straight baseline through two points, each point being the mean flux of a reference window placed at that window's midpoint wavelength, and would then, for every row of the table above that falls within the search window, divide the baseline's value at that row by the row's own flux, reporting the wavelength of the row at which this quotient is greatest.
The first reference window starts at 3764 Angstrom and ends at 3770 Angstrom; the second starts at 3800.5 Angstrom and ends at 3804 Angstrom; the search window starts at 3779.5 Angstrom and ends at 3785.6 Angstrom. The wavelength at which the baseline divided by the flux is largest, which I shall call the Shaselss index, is 3782.57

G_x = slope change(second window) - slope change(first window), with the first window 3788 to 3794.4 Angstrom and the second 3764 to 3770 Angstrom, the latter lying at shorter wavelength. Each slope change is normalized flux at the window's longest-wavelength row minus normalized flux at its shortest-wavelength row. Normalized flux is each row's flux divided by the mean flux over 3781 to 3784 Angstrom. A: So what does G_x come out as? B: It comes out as 0.5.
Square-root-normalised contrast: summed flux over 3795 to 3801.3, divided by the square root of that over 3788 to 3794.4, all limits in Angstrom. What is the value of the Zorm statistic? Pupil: 13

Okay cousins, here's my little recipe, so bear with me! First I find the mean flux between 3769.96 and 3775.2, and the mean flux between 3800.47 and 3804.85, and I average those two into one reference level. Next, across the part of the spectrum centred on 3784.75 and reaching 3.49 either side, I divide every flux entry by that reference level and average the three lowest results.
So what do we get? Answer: 0.99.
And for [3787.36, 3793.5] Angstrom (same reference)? 0.99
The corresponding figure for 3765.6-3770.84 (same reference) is 0.79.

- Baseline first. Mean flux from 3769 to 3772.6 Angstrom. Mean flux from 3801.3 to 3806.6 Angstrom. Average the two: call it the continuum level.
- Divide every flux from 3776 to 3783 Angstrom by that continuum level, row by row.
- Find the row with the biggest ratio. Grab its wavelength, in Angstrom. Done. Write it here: 3779.96 Angstrom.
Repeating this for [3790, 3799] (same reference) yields 3792.17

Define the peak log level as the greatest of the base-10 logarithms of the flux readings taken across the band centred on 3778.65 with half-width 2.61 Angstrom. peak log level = 1.72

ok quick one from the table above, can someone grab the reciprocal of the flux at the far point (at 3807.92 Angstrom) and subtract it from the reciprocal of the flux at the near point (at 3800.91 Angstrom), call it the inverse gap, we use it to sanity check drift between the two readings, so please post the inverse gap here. 0.005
